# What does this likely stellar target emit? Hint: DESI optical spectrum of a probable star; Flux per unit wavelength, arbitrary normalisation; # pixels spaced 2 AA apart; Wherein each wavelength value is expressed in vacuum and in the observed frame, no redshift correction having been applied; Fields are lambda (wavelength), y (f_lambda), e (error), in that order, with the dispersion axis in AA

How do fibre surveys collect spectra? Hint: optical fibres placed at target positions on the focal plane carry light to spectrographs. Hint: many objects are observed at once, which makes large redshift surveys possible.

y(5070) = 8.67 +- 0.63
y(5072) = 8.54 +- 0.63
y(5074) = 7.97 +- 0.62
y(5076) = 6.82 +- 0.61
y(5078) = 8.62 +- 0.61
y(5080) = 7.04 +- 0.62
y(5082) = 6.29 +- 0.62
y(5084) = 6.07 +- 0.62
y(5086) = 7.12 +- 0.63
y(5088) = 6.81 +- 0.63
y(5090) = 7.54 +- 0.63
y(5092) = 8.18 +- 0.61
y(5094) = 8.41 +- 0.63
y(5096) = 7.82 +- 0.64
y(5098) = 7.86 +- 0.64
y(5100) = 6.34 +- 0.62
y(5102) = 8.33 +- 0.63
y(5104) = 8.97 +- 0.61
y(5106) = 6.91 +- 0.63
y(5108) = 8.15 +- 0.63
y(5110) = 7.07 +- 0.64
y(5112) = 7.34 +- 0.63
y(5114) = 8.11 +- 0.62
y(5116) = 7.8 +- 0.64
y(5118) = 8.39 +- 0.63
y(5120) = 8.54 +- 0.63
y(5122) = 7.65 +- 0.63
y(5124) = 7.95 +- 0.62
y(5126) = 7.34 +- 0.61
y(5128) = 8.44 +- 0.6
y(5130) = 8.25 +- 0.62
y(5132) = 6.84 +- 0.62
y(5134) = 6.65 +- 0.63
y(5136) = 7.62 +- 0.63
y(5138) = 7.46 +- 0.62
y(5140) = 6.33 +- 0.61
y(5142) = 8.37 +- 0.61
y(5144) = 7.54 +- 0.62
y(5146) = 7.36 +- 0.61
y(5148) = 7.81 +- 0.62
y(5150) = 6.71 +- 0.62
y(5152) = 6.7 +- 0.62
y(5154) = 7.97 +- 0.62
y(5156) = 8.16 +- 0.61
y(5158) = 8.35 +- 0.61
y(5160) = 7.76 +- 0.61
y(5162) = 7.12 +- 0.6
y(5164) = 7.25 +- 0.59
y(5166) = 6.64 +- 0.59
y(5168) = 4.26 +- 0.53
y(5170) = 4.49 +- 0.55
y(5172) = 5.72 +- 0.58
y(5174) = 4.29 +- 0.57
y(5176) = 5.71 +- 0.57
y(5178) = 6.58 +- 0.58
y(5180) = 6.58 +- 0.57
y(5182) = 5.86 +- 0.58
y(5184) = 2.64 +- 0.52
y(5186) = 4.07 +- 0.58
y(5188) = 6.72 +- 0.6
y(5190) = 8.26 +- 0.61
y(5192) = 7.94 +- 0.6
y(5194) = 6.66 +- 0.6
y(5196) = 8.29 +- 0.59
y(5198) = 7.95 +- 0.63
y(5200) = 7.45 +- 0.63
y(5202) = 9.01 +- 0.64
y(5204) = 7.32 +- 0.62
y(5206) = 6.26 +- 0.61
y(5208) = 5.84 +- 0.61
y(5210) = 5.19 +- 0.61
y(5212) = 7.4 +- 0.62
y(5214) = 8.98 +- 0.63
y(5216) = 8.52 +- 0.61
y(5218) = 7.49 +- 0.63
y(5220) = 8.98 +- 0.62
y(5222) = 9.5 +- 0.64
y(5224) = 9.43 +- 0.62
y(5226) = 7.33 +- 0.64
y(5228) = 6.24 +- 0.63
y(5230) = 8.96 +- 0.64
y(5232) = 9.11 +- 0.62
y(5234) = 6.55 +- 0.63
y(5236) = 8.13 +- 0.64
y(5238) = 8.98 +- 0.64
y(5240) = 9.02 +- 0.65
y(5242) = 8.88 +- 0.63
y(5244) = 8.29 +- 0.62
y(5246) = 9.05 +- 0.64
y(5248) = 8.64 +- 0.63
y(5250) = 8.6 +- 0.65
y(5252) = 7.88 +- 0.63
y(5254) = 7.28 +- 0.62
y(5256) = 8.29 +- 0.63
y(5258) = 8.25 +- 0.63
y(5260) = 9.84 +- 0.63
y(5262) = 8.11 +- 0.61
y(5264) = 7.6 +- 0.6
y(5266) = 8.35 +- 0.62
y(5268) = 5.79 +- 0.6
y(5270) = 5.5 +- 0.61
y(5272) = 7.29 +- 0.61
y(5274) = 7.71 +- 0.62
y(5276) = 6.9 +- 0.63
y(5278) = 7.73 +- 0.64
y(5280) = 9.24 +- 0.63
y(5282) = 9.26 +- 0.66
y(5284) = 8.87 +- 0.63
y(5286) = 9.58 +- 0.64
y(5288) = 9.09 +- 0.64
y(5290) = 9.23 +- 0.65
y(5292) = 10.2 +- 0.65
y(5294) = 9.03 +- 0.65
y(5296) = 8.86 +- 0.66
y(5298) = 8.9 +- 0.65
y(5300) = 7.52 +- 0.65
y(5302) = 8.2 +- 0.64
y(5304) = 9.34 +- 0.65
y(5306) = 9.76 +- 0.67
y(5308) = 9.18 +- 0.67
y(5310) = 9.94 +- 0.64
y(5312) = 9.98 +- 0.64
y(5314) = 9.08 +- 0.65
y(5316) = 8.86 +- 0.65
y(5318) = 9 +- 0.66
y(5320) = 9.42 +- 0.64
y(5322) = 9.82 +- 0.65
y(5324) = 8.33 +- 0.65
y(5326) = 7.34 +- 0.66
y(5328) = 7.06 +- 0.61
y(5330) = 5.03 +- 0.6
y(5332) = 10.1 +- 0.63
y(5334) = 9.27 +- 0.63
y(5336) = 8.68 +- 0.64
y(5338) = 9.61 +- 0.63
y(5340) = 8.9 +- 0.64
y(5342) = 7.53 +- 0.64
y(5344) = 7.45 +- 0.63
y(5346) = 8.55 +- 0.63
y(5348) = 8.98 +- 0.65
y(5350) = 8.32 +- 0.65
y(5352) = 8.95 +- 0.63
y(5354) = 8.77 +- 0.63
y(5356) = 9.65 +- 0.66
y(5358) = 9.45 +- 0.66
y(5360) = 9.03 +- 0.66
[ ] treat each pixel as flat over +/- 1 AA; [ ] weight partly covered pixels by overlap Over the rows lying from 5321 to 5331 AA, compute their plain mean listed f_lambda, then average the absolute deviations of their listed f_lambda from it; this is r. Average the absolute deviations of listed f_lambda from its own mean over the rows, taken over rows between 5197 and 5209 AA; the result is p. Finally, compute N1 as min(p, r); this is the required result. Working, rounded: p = 0.84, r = 1.2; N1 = 0.84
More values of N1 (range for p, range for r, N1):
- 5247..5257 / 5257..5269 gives 0.45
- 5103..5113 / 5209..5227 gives 0.70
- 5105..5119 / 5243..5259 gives 0.36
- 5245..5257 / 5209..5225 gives 0.47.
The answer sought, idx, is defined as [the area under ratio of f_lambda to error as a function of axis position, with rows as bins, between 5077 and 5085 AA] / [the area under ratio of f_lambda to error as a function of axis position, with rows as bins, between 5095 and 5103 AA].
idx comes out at 0.95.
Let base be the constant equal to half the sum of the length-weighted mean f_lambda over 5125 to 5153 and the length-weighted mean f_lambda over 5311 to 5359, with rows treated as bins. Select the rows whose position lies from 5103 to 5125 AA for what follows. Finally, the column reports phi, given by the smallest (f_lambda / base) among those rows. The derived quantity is 0.86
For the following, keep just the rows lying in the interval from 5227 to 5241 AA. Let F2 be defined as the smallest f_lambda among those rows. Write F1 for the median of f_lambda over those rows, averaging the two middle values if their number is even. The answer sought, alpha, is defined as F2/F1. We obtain 0.70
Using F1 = 9.0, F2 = 6.24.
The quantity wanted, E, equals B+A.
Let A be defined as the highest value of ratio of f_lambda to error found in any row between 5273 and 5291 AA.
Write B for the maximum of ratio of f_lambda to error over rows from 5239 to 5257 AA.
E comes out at 29.1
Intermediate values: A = 15.0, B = 14.1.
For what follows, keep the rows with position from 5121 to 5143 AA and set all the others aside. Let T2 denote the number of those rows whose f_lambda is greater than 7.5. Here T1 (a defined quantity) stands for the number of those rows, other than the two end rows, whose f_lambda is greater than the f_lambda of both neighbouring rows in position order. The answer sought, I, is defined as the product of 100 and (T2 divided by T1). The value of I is 200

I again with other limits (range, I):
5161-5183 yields 0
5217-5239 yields 350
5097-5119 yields 233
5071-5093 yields 250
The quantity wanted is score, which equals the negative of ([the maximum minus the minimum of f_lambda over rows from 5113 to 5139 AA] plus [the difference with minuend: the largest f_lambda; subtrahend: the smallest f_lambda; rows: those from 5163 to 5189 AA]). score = -6.5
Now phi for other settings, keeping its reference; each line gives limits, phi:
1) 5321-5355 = 0.63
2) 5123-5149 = 0.79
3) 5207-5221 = 0.65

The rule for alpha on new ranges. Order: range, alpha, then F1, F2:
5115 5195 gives 0.36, 7.3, 2.64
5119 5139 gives 0.87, 7.6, 6.65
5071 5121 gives 0.78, 7.8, 6.07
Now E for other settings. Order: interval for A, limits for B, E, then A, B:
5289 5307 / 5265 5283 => 30.4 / 15.7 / 14.7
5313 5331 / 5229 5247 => 29.8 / 15.1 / 14.7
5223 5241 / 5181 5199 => 29.3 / 15.2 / 14.1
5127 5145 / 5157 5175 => 27.8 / 14.1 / 13.7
